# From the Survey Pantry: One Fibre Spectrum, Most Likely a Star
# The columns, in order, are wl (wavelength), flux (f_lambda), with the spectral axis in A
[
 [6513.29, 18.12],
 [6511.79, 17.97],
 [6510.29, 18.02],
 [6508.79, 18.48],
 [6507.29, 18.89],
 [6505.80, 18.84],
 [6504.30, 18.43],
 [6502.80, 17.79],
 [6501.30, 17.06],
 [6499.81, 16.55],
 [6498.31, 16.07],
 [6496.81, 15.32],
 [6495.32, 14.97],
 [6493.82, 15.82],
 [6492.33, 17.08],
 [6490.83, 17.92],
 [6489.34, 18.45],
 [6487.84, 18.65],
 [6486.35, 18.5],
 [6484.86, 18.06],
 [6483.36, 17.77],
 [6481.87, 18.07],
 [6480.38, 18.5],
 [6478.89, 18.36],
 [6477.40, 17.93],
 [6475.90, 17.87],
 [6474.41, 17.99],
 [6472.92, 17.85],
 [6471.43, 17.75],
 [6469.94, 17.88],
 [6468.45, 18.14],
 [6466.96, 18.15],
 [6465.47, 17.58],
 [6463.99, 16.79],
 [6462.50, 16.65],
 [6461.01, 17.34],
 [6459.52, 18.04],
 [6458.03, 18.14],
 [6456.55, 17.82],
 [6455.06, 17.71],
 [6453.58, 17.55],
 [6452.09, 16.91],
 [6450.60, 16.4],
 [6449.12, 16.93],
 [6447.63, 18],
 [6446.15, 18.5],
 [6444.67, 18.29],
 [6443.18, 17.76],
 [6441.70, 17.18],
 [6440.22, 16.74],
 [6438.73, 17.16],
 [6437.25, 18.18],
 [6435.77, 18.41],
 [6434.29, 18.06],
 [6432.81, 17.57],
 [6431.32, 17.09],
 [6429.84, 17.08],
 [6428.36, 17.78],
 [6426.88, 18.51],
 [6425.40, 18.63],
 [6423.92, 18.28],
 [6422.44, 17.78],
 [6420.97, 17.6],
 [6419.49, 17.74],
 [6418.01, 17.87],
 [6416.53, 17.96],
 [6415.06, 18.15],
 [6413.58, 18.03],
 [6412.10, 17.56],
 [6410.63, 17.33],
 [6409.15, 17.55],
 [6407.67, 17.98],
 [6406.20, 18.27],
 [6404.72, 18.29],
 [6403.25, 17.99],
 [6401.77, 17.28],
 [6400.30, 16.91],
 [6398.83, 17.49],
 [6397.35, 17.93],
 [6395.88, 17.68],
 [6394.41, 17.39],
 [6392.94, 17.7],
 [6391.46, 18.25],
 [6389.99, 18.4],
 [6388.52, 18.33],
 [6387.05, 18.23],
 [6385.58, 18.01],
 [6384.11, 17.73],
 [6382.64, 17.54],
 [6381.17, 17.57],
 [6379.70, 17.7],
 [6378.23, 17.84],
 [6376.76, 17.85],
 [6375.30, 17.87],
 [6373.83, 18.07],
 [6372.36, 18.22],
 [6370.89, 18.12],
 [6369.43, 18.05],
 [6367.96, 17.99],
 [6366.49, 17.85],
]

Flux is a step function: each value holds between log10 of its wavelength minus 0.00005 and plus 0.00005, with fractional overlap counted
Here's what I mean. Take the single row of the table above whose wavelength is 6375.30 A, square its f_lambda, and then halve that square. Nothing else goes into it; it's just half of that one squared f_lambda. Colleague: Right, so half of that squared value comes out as 160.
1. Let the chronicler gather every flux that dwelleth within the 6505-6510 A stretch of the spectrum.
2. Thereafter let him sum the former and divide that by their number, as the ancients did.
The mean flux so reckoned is 18.7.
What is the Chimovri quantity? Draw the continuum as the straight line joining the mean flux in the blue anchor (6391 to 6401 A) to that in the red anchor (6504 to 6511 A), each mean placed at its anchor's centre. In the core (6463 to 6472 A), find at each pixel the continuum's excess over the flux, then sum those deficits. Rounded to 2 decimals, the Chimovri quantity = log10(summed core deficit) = 0.47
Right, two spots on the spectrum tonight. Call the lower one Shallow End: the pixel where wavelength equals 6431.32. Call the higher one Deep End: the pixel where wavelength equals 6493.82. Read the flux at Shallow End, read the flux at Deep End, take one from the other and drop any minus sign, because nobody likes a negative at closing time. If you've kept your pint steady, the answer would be 1.3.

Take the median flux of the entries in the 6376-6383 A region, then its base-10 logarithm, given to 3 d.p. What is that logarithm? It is 1.248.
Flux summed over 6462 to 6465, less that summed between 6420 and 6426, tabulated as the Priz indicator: -39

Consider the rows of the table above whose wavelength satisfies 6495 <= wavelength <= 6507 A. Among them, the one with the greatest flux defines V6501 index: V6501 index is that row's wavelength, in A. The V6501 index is 6505.80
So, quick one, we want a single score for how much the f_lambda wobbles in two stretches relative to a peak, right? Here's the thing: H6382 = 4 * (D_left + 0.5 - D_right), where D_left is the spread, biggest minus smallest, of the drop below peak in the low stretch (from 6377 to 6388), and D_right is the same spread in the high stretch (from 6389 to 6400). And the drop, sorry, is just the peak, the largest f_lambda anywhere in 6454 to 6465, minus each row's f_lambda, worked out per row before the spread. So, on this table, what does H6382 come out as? 1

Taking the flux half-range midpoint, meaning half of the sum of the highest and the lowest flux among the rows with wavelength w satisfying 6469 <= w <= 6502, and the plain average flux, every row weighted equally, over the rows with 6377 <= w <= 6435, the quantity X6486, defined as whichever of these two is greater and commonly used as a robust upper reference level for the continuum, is 17.8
